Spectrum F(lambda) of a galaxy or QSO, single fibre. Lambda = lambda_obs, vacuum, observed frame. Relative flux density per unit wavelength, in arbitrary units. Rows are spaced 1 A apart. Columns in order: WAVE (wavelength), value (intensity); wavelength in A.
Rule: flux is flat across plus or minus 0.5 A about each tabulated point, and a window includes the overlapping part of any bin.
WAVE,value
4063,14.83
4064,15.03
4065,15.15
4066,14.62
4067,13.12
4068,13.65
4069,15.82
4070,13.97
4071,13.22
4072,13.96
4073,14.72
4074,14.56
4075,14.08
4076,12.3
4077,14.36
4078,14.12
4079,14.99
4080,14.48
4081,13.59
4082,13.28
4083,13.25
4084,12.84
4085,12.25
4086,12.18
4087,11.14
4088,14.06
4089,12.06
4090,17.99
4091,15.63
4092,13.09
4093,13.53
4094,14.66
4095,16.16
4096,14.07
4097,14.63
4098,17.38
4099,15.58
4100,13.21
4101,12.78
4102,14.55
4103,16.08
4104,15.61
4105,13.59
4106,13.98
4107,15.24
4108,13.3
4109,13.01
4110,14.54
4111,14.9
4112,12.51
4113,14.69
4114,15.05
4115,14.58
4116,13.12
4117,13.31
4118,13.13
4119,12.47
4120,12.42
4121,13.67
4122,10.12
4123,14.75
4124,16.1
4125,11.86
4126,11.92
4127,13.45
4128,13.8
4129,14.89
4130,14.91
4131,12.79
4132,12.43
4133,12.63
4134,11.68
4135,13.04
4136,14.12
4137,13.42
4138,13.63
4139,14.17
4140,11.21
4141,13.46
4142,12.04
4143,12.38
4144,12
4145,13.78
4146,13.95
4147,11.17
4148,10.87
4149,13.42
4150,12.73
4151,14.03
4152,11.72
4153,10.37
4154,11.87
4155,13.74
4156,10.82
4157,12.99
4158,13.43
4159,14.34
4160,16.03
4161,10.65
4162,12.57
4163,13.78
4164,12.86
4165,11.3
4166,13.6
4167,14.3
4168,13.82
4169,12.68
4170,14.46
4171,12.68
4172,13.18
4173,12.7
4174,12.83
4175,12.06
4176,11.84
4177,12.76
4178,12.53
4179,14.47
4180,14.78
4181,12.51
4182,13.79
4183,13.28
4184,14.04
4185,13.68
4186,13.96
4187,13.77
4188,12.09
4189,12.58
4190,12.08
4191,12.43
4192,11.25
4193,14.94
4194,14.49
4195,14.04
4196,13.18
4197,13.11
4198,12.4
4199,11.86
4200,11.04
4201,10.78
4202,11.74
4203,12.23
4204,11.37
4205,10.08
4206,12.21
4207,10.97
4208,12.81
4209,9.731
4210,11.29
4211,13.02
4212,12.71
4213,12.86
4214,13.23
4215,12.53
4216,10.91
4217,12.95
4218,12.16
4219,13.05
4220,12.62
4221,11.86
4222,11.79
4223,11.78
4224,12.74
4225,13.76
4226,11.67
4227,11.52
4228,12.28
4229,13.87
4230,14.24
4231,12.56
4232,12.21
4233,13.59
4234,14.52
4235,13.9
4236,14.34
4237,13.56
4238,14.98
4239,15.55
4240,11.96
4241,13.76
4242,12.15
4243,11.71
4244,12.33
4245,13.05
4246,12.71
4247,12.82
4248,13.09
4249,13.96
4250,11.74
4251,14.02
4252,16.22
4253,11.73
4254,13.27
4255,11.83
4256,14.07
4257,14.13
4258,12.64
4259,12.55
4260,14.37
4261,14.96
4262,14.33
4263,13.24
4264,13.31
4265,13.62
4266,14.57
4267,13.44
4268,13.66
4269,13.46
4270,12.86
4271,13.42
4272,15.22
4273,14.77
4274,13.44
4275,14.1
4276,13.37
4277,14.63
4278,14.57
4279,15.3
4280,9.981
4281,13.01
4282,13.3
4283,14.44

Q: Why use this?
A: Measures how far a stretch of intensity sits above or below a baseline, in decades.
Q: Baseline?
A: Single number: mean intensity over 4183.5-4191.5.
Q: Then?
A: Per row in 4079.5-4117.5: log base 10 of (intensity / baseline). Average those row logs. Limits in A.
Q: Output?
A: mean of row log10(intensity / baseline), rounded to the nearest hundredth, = 0.03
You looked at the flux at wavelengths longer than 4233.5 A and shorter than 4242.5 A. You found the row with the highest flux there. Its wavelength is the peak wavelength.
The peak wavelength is 4239 A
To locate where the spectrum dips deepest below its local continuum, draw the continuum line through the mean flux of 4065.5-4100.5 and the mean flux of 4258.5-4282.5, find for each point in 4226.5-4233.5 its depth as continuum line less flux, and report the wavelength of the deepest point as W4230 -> 4227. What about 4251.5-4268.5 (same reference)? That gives 4253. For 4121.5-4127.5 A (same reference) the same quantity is 4122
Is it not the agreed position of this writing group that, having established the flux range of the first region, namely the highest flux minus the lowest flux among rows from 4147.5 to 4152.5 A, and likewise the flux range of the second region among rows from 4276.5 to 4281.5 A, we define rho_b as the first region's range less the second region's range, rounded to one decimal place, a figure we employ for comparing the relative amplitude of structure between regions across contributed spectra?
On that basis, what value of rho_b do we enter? -2.2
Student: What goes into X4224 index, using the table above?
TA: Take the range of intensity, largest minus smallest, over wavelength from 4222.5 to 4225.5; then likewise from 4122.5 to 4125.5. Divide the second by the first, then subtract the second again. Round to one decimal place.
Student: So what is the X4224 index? -2.1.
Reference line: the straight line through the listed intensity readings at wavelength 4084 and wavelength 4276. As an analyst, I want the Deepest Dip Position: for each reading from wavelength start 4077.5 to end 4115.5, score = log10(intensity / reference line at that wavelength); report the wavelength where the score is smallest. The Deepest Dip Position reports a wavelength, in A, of 4087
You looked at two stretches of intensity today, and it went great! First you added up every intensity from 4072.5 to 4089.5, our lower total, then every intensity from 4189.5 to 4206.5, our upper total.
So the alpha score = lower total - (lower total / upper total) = 227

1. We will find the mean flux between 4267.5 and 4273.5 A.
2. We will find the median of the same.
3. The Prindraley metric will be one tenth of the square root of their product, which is 1.37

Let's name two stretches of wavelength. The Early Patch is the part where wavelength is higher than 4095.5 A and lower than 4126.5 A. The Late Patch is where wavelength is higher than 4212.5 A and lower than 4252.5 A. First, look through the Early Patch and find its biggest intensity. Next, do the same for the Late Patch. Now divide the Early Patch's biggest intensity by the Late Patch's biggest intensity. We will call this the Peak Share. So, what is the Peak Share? 1.07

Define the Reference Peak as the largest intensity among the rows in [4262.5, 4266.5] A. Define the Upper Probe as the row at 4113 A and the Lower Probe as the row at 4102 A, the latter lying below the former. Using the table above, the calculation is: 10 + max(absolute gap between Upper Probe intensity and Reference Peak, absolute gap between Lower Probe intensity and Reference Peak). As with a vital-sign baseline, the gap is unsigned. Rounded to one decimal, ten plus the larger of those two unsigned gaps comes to 10.1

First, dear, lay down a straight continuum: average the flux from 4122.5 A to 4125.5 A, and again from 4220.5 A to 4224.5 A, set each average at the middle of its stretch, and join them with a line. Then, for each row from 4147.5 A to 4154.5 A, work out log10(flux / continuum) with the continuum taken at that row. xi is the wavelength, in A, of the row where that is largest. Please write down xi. 4151 A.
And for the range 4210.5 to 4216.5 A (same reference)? 4214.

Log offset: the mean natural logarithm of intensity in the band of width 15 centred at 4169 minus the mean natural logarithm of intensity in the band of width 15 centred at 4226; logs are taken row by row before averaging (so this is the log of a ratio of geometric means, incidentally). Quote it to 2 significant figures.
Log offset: 0.027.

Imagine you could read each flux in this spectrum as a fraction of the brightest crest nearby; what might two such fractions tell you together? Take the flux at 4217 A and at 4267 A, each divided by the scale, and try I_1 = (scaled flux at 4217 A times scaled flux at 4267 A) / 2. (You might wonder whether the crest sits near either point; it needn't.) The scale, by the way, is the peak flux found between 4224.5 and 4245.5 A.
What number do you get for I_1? 0.360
